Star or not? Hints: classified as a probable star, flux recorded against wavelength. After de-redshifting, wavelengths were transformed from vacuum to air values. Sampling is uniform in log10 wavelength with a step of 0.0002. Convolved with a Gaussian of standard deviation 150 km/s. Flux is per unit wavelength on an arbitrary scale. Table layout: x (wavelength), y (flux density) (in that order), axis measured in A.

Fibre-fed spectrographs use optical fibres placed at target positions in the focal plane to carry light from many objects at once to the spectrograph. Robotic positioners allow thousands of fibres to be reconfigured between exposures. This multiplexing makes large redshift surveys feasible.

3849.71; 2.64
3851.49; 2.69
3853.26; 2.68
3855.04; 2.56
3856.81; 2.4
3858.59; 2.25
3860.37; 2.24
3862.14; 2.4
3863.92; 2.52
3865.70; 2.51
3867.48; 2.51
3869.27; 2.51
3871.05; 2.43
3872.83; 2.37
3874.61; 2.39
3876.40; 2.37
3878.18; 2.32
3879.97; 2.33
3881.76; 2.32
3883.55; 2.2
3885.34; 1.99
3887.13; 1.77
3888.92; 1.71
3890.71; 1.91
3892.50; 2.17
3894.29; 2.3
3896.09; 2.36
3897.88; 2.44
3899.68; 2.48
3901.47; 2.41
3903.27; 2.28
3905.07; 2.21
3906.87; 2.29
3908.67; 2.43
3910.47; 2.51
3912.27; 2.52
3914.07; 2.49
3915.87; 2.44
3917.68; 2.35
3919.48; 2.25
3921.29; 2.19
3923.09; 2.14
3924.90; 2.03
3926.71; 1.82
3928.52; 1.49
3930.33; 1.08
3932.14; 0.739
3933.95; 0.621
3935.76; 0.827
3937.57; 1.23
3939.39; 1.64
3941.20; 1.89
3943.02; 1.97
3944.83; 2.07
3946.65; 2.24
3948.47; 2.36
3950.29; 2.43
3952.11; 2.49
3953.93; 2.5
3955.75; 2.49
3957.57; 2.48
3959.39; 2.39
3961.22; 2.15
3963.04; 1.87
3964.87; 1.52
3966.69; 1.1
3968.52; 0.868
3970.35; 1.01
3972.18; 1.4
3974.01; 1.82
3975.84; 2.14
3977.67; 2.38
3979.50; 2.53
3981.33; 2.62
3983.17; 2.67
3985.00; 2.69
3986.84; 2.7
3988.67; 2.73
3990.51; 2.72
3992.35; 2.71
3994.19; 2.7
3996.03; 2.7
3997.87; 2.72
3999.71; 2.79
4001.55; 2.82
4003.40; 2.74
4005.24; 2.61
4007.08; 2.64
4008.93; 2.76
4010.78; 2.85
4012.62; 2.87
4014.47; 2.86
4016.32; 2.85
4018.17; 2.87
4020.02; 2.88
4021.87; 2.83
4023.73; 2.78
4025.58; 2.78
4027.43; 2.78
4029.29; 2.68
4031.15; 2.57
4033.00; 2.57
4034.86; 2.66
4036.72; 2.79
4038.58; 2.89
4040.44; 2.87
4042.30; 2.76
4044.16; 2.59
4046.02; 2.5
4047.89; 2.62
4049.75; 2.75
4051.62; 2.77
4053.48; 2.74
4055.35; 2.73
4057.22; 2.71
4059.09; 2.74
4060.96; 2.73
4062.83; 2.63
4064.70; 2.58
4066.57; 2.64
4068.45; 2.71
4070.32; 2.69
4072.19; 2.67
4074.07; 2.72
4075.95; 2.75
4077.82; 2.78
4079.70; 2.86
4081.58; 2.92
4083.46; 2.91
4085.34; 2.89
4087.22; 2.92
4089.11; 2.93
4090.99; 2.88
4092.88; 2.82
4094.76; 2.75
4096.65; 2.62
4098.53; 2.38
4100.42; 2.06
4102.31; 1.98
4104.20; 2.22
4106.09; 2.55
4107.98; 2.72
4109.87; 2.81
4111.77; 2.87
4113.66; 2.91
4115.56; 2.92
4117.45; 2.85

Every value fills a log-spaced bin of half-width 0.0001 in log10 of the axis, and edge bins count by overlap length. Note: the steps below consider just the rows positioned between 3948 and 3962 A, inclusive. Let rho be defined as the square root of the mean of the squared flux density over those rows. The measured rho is 2.41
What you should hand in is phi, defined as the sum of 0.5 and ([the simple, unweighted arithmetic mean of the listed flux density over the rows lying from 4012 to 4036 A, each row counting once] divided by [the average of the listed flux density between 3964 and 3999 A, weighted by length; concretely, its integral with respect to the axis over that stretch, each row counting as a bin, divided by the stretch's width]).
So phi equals 1.8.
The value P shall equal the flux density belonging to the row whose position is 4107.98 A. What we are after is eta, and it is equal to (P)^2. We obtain 7.4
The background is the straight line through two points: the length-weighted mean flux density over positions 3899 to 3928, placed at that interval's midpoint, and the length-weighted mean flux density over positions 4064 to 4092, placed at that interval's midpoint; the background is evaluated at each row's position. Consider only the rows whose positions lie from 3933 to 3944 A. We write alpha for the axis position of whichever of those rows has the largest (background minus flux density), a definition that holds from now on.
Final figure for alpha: 3933.95 A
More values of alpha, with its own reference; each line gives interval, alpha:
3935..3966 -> 3935.76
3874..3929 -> 3928.52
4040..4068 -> 4046.02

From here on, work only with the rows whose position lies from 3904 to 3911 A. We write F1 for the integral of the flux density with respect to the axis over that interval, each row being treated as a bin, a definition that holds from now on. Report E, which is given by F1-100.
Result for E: -84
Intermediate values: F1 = 16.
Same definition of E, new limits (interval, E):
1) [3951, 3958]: -83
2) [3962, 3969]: -90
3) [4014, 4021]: -80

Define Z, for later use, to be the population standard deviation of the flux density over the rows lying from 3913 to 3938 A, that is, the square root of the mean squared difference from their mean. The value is 0.7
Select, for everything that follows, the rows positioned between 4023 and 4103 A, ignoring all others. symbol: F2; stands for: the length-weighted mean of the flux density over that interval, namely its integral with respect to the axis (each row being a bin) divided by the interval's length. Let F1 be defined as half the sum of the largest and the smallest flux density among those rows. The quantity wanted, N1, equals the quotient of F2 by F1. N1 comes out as 1.10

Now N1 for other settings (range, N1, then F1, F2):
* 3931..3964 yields 1.22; 1.6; 1.9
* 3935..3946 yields 1.13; 1.4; 1.6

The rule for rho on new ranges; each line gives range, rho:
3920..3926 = 2.12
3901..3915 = 2.40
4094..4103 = 2.38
